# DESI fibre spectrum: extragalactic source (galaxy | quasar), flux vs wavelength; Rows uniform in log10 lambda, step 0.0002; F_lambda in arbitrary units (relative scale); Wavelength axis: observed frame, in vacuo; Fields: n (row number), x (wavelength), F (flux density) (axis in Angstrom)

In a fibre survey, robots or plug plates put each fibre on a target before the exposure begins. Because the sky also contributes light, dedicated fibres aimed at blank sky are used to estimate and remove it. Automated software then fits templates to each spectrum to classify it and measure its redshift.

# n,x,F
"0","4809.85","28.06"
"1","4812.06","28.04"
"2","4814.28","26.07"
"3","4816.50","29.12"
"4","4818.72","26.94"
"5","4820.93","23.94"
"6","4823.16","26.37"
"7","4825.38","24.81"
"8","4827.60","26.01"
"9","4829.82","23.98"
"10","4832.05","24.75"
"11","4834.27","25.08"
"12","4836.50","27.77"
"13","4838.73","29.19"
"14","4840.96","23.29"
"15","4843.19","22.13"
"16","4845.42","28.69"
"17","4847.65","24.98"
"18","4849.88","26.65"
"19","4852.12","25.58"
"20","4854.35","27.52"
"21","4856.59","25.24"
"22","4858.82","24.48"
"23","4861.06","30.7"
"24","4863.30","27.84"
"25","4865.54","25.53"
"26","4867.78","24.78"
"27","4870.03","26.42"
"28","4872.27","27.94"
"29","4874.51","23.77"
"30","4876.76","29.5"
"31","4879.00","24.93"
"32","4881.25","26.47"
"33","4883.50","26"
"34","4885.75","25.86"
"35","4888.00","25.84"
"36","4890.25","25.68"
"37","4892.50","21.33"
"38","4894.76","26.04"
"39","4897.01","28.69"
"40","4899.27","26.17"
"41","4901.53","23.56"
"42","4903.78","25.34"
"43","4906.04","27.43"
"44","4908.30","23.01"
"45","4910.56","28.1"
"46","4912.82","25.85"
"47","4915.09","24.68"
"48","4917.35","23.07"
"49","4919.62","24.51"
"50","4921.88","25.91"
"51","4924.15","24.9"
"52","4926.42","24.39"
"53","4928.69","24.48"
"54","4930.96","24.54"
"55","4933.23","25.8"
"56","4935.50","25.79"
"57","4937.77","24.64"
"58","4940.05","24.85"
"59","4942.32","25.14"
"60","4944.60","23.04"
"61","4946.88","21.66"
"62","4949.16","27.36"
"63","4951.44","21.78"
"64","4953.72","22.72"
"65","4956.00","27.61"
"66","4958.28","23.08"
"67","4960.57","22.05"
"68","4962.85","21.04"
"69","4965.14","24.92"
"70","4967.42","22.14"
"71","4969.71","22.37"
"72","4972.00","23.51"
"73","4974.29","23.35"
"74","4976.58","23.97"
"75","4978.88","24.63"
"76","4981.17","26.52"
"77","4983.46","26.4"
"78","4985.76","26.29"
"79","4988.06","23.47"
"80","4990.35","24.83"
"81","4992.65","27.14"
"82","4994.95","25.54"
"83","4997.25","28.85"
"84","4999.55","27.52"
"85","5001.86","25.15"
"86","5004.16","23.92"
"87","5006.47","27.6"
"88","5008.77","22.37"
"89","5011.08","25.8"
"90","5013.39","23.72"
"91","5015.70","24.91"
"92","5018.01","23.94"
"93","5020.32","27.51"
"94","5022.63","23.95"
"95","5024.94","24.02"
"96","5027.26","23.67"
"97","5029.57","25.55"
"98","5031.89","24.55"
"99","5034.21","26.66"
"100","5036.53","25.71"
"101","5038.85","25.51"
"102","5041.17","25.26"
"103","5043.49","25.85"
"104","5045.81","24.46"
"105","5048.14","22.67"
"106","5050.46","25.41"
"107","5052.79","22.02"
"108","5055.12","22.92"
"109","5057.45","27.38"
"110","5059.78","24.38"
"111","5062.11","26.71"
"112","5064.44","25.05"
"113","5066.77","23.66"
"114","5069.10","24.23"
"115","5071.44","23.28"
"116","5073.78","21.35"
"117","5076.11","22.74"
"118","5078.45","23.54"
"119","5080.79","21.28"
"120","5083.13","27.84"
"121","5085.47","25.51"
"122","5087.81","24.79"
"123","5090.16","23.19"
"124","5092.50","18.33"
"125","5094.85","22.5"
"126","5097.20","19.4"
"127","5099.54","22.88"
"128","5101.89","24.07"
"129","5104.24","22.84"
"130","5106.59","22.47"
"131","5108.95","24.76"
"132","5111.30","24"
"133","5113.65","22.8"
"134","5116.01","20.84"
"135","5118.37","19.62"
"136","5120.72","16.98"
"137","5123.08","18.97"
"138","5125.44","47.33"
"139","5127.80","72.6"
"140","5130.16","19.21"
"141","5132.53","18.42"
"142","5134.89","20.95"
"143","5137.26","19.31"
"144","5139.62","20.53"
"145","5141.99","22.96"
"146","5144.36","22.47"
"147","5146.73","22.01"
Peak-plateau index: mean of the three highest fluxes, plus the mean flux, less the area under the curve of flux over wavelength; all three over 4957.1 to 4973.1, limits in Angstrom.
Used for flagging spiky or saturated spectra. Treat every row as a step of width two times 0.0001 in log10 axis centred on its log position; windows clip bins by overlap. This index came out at -317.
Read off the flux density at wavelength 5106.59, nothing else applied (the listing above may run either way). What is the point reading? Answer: 22.47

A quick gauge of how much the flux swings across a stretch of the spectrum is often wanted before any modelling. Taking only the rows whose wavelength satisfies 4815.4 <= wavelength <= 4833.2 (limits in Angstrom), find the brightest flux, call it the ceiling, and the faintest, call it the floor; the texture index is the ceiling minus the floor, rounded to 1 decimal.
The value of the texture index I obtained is 5.2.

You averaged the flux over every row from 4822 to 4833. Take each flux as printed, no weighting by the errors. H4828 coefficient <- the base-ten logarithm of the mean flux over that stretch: 1.40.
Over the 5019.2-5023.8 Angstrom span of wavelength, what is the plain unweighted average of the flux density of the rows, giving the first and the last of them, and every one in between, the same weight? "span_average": 25.7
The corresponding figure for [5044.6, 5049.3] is 23.6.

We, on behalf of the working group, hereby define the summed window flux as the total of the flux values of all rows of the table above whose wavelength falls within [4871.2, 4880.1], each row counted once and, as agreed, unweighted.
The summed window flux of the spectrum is 106.1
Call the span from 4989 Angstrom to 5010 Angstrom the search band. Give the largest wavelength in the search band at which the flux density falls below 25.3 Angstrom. 5008.77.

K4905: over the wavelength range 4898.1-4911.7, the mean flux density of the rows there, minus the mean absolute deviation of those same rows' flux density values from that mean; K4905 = 24.0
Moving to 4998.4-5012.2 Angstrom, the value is 23.8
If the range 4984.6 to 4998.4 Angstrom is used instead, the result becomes 24.6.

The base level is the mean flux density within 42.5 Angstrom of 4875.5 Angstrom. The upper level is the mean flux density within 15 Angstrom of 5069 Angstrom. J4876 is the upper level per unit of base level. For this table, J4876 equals 0.93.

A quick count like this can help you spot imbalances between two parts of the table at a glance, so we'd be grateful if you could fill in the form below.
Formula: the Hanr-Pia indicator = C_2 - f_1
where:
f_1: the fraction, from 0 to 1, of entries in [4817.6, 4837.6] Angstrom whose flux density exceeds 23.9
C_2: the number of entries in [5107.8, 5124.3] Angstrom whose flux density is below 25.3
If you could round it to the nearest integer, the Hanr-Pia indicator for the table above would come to 6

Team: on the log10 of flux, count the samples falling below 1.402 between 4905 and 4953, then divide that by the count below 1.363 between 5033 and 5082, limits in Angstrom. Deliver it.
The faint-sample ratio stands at 2.3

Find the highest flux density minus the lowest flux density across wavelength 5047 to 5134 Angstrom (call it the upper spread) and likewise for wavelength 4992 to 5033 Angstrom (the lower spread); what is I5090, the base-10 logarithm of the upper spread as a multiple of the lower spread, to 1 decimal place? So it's 0.9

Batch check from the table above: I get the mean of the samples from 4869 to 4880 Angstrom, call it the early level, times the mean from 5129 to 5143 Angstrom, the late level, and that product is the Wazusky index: 536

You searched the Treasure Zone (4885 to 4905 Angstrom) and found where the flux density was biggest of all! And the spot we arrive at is 4897.01 Angstrom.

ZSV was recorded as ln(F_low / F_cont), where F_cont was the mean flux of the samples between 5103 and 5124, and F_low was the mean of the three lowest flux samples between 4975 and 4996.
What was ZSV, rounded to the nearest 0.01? 0.11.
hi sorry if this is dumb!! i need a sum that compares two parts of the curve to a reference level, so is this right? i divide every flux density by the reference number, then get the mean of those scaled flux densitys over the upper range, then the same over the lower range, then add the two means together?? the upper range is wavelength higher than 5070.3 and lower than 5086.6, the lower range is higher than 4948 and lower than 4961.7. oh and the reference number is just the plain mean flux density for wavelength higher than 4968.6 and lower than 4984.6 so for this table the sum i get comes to 1.96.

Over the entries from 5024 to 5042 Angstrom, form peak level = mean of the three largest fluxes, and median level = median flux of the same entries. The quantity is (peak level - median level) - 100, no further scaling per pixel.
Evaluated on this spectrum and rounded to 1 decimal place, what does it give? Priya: -99.4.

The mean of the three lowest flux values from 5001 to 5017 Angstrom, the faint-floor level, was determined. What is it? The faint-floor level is 23.3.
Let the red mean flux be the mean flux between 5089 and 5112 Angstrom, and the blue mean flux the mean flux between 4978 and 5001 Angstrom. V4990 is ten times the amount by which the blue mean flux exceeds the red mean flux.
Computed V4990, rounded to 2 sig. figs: 37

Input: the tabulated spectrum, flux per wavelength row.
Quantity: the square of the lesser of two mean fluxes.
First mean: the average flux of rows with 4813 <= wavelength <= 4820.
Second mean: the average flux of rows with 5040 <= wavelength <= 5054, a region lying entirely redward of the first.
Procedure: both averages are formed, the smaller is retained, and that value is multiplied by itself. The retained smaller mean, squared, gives 589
